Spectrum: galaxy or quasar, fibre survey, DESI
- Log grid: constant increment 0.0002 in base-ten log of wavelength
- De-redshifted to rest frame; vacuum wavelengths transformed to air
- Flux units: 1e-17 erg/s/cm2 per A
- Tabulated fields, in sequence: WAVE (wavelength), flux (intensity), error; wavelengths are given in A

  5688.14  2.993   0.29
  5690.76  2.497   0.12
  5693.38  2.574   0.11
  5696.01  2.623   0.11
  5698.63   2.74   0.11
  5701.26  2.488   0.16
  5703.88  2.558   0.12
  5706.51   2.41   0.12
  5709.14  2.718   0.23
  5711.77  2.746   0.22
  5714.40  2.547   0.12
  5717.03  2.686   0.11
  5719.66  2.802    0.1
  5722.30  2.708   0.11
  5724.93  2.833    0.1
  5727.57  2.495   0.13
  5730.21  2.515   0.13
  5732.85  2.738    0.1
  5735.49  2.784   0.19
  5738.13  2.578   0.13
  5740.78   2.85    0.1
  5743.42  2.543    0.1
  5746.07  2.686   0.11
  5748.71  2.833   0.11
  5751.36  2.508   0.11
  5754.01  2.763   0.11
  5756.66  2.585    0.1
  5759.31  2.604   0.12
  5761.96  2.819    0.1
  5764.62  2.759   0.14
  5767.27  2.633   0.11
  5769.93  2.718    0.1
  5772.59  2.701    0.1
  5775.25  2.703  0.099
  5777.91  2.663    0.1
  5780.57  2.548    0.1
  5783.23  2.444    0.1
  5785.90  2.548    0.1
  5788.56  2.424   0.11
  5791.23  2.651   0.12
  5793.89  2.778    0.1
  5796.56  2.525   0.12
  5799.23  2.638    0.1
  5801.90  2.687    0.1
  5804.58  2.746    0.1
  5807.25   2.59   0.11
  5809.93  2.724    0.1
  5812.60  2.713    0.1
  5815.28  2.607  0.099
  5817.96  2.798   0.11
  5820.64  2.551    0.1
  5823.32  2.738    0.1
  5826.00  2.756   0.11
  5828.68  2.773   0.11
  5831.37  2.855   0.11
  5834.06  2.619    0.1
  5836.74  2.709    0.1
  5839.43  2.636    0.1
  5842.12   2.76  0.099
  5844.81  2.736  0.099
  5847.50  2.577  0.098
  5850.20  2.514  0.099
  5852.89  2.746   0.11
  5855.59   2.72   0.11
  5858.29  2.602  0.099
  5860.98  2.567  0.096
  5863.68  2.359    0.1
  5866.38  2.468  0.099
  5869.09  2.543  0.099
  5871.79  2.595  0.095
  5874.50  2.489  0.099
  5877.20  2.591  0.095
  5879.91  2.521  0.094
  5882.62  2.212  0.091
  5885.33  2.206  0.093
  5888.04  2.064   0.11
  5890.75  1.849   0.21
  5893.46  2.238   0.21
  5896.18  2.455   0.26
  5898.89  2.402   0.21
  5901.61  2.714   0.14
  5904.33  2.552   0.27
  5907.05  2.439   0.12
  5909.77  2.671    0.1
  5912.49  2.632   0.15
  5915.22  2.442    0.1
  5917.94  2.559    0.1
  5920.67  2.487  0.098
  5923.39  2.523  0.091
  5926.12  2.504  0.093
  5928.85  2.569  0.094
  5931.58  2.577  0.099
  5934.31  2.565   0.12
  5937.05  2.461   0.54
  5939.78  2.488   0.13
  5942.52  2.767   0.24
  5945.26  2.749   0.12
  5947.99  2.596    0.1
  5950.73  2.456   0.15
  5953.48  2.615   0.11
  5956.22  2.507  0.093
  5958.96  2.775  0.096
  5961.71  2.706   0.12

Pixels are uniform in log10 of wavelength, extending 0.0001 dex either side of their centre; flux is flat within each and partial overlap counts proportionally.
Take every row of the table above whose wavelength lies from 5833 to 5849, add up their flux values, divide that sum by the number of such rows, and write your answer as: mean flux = 2.673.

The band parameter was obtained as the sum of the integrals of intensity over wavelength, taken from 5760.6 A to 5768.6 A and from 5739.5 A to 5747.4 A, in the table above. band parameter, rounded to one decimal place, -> 43.2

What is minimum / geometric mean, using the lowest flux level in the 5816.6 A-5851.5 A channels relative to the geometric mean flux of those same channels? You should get 0.93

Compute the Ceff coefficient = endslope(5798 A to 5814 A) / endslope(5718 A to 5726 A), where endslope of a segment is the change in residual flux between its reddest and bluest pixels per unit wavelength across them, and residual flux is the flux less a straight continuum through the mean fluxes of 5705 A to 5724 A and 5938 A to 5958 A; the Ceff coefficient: 1.0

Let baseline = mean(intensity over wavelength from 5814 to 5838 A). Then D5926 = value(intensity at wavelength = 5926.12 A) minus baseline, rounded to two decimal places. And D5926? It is -0.21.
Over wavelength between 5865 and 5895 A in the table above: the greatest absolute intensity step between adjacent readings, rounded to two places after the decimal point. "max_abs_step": 0.39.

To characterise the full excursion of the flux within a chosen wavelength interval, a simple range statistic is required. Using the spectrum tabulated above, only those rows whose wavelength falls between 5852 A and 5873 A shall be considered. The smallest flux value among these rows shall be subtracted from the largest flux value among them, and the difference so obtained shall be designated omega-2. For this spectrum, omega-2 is 0.39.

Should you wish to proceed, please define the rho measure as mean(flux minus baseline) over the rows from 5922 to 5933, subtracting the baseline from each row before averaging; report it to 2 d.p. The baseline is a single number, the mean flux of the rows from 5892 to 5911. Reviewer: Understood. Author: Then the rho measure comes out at 0.05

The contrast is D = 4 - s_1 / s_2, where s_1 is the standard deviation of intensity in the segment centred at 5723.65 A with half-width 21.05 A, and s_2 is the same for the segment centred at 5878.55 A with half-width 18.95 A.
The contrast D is 3.4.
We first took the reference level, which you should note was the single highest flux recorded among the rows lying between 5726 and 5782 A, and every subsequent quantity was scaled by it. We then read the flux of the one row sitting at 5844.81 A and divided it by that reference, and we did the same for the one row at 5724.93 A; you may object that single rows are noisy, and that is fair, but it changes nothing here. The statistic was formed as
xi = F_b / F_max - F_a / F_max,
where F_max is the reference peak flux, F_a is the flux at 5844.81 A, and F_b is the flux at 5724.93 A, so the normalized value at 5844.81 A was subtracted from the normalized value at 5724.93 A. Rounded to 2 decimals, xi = 0.03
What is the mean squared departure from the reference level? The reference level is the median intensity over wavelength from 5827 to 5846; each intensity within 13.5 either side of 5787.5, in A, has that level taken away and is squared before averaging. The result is 0.03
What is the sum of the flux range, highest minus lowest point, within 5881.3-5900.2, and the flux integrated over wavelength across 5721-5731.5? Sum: 28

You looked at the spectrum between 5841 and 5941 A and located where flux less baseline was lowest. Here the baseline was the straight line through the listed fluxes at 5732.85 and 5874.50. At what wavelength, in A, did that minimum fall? 5890.75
